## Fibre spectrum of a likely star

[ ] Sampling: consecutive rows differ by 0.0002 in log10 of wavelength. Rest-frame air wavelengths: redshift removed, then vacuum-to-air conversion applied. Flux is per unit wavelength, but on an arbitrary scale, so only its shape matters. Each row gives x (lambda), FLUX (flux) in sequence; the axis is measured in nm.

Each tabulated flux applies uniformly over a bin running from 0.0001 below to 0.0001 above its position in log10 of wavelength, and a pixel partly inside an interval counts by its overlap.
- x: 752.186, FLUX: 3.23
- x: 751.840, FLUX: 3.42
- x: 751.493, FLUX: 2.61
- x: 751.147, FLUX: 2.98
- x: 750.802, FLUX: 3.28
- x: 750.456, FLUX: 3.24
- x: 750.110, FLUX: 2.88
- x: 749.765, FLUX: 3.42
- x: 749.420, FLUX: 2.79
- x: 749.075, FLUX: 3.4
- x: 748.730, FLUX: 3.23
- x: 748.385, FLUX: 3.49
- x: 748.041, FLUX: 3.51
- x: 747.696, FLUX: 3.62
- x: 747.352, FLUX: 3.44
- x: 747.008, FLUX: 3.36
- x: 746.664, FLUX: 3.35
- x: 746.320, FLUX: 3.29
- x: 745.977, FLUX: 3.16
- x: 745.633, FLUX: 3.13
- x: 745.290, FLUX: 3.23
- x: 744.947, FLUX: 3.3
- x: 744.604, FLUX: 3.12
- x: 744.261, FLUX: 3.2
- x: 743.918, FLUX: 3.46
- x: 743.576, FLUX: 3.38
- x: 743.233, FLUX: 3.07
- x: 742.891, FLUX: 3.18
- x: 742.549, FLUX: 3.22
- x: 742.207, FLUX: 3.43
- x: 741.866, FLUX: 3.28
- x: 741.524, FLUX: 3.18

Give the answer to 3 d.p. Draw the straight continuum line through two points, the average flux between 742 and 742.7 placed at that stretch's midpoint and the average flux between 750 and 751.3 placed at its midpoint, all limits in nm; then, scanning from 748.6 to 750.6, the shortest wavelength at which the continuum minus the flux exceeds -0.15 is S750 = 748.730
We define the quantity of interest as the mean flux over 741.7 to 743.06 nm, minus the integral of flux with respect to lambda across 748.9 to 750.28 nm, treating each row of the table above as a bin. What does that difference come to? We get -1.03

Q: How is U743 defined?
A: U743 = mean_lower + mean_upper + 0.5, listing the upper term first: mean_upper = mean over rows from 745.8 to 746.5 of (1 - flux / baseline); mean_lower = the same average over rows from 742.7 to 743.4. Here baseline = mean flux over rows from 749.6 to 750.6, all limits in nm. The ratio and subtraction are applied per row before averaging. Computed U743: 0.50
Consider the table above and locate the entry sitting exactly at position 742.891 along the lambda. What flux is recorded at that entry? 3.18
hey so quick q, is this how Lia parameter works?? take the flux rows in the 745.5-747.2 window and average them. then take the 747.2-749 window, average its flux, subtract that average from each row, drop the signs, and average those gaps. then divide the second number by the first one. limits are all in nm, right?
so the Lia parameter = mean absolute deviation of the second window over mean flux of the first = 0.030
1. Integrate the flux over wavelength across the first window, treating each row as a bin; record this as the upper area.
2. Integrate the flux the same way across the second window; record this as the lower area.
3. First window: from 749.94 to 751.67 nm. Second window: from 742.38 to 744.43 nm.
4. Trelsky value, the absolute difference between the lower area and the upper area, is 1.5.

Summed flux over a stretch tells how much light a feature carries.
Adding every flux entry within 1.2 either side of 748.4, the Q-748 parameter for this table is 23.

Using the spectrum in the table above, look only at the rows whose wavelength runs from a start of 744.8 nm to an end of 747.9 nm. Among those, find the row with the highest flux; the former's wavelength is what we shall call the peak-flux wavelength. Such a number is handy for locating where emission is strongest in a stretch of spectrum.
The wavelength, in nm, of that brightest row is 747.696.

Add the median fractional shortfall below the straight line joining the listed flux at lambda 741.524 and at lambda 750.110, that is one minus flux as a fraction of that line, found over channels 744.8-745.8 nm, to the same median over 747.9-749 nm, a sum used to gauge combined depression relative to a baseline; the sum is -0.247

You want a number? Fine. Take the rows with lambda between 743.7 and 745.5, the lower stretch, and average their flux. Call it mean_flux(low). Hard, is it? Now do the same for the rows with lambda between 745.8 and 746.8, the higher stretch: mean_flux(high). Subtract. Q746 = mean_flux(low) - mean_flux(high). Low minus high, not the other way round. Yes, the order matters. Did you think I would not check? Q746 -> 0.00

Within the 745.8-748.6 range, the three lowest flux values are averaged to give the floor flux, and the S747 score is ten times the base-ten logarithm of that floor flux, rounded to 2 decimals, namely 5.14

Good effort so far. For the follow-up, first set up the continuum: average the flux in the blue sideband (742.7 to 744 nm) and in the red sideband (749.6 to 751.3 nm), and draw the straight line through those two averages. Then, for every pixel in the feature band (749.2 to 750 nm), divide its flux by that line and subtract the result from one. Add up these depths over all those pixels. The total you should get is 0.043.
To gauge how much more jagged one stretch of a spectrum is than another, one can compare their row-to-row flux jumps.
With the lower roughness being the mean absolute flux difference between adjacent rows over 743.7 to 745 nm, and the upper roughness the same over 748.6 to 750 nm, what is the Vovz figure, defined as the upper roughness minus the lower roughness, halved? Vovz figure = 0.15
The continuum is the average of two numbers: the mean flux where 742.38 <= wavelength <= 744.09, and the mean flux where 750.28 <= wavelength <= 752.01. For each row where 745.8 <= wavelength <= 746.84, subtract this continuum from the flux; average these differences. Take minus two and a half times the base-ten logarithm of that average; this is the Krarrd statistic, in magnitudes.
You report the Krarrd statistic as 2.7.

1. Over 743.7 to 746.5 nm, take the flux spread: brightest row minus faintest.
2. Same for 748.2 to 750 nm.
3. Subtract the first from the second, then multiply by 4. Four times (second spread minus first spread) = 1.4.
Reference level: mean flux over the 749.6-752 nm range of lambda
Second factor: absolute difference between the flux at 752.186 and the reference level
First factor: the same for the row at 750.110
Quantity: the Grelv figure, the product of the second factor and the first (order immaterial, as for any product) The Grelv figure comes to 0.027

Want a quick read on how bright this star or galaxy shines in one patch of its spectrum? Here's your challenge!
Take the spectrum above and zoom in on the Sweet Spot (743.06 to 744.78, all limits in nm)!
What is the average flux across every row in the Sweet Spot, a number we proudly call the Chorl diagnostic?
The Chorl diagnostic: 3.25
